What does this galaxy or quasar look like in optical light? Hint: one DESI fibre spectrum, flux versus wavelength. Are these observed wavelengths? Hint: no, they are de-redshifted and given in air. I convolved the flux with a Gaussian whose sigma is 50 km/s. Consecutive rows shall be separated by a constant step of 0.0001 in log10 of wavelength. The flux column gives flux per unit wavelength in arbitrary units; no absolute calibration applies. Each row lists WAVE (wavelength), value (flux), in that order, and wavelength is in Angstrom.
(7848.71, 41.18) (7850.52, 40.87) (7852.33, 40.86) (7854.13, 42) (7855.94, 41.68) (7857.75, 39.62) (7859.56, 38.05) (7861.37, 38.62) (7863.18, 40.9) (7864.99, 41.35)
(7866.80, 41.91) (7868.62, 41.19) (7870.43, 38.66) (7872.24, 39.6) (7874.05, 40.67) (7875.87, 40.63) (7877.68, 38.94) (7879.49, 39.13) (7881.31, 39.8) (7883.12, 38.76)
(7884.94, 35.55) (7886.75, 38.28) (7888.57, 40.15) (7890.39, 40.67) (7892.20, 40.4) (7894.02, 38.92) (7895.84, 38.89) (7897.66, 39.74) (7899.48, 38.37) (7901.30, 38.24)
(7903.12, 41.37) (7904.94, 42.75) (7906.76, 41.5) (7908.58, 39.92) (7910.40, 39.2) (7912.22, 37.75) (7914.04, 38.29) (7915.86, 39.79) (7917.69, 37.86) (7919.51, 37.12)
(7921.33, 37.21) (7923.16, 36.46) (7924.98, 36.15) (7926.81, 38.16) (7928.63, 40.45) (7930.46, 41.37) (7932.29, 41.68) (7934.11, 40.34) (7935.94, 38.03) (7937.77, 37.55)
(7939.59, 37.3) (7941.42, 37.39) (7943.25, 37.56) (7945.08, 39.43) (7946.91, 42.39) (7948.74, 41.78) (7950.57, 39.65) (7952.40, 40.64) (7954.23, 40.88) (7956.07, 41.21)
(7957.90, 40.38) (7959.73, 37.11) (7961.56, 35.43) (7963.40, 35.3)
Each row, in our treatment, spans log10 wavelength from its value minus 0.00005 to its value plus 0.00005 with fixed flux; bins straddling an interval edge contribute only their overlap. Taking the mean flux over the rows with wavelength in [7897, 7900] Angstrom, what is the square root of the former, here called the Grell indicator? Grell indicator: 6.25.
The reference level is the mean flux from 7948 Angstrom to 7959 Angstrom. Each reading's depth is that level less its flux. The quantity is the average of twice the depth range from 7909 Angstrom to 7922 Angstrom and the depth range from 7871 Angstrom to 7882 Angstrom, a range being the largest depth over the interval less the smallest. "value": 3.5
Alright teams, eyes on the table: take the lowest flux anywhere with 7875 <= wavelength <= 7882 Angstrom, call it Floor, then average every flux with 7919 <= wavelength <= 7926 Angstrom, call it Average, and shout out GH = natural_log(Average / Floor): -0.06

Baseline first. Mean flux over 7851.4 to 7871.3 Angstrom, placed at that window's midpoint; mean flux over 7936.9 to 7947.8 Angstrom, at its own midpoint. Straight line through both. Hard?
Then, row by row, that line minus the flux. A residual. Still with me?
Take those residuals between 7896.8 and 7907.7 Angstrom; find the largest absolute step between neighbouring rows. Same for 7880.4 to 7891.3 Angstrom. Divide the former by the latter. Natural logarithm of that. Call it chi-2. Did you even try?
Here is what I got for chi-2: 0.0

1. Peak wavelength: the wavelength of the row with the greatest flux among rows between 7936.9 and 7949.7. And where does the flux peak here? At 7946.91 Angstrom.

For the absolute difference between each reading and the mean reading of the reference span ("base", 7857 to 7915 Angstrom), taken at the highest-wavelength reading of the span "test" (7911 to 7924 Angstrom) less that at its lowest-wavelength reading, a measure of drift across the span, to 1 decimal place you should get 1.3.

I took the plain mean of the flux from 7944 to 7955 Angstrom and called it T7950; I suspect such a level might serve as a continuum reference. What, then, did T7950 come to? 40.8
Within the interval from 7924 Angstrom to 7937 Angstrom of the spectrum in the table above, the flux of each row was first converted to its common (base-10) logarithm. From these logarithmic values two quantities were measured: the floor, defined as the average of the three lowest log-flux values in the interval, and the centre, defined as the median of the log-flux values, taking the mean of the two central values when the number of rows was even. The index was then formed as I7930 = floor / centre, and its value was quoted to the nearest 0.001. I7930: 0.980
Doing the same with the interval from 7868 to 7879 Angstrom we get 0.993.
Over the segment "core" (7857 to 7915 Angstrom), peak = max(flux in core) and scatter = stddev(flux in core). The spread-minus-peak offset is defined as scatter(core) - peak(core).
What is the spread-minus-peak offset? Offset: -41.3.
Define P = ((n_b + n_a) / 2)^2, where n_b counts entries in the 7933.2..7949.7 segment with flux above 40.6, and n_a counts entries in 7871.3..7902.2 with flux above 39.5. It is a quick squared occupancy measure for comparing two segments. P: 25.0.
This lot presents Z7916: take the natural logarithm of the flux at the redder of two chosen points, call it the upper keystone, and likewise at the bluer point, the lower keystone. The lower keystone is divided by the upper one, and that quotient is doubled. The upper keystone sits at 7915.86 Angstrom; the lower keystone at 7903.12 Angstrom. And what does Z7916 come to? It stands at 2.02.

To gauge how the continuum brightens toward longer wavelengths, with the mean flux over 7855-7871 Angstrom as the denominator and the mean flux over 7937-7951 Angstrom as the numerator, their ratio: 0.97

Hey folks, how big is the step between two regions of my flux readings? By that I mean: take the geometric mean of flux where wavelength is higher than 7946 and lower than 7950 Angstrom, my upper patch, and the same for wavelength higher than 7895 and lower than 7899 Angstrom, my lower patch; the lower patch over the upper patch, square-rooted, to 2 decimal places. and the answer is 0.97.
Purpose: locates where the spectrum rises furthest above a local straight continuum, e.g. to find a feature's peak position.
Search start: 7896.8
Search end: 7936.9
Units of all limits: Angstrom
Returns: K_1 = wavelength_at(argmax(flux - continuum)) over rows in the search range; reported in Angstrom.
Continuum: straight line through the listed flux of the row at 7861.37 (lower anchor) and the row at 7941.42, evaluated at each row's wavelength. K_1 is 7904.94 Angstrom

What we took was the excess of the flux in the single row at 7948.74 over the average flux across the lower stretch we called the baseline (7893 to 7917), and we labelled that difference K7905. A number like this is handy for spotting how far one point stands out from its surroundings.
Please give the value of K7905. 2.2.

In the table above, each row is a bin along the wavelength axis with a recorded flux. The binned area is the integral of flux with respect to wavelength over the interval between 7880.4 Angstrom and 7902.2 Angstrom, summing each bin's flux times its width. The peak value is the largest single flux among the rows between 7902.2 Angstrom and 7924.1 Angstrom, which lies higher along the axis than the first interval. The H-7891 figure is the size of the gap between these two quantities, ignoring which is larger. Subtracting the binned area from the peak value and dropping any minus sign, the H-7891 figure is 807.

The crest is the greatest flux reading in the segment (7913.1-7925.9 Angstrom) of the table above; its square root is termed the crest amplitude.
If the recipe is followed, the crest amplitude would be 6.31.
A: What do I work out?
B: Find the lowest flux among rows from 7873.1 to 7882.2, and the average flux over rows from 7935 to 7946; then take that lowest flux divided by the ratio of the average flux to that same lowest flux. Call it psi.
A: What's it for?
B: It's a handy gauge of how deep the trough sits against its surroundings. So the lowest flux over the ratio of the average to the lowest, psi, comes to 40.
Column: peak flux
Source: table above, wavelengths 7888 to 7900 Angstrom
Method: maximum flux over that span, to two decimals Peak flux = 40.67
